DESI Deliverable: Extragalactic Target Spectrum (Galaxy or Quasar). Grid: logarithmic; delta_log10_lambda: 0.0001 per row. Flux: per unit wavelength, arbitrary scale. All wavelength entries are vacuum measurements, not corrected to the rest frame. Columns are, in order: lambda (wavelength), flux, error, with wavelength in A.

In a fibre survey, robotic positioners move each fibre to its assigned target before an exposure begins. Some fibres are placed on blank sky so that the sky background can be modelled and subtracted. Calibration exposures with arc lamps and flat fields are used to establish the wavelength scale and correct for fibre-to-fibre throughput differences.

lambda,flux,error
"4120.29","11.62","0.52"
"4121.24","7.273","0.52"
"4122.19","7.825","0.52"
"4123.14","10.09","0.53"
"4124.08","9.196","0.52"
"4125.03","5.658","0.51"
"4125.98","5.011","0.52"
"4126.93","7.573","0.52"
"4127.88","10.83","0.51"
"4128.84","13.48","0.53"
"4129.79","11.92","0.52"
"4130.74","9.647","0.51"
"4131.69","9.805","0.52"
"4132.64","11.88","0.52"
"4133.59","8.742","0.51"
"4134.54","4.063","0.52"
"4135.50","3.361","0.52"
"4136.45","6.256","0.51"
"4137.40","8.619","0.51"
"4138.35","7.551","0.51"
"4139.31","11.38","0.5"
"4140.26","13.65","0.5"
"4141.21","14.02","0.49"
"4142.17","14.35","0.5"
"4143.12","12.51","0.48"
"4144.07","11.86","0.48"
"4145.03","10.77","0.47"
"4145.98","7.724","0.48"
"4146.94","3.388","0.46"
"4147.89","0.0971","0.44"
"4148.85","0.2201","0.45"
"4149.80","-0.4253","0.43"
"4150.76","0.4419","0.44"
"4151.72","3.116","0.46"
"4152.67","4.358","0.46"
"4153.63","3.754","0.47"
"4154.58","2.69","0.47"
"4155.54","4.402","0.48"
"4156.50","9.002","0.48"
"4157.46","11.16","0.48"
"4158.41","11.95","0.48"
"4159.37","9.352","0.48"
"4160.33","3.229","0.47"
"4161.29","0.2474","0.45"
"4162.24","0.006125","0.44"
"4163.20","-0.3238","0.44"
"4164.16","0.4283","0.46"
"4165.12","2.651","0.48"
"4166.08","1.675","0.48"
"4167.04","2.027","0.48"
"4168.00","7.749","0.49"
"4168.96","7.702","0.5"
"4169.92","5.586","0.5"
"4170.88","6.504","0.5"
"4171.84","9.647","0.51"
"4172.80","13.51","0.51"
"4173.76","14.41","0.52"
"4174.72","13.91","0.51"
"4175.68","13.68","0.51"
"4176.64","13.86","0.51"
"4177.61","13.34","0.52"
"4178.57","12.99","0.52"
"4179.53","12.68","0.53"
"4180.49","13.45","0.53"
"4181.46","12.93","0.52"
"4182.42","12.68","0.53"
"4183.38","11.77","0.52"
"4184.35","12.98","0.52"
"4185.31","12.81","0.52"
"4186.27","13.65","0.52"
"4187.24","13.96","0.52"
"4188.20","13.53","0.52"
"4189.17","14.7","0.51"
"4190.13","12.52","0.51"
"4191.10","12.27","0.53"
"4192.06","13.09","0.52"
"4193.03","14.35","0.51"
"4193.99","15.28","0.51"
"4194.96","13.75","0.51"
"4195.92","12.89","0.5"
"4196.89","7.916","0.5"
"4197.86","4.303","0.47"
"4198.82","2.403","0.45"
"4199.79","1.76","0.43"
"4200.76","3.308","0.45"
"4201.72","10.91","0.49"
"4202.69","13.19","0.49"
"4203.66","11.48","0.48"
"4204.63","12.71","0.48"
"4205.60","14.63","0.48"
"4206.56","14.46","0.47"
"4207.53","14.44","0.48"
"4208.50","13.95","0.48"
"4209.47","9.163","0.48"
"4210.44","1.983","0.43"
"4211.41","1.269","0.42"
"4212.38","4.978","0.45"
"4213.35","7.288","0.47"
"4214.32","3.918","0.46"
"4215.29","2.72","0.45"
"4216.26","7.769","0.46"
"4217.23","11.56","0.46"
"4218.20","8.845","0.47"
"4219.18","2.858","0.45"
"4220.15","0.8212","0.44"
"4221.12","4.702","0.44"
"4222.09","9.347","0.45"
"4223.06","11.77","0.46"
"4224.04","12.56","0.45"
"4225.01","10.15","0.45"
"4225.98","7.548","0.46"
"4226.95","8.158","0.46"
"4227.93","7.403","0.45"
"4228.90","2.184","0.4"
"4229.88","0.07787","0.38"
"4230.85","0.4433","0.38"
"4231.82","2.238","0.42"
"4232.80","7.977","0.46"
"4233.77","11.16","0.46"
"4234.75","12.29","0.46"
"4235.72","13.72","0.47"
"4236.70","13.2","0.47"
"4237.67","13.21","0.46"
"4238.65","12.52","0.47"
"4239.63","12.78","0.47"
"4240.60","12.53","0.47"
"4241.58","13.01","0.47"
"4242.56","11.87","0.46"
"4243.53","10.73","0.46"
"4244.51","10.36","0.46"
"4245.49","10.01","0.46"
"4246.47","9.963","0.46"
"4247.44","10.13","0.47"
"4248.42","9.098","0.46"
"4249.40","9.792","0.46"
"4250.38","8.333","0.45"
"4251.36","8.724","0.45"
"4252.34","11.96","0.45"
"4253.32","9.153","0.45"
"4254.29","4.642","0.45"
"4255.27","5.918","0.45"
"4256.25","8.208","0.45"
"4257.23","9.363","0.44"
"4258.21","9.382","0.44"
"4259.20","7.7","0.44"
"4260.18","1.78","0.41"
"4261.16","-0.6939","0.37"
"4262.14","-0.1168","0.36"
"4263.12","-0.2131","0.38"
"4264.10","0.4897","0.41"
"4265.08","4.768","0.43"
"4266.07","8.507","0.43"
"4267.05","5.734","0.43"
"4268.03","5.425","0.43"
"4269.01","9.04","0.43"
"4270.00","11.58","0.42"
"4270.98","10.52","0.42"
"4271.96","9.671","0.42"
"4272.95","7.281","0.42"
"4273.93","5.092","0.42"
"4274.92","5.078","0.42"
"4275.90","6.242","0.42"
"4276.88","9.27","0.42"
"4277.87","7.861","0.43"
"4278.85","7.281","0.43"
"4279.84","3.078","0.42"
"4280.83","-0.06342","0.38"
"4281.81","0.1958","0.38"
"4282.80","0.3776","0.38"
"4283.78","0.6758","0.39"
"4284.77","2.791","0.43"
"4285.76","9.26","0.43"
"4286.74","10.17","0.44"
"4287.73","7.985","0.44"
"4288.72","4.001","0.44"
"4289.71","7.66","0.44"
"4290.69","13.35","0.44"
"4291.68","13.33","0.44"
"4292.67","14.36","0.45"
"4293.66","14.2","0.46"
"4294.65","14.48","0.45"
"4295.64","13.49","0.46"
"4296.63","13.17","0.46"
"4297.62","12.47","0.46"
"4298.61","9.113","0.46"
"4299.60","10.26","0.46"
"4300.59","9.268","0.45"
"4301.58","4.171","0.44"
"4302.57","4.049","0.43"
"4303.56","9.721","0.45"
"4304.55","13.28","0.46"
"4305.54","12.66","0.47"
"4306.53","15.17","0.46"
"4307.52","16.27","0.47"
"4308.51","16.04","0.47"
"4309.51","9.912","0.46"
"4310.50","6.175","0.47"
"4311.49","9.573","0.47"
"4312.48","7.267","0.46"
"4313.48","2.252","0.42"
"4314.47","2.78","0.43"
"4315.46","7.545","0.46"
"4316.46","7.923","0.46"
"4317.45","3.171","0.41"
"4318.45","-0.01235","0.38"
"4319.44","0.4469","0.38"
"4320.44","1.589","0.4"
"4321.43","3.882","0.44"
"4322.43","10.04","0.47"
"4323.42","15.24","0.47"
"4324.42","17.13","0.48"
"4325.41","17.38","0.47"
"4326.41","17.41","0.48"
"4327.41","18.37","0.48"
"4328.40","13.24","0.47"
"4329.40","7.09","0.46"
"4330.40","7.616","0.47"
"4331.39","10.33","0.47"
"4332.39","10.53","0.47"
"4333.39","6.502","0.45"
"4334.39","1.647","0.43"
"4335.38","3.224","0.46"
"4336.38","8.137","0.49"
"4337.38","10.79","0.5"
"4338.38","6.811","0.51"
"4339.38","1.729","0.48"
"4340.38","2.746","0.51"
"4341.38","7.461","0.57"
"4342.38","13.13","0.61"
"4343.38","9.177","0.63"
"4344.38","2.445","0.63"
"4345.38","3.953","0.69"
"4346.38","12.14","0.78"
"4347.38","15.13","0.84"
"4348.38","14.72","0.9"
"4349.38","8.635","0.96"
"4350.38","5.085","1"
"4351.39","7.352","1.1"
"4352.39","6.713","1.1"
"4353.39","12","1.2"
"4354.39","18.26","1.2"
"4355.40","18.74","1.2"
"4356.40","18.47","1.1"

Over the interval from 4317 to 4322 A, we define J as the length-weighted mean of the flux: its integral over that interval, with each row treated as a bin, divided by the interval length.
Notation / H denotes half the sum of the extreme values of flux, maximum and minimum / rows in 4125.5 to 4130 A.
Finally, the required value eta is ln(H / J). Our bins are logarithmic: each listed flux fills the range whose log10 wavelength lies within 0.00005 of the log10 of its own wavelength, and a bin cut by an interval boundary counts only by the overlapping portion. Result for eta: 1.6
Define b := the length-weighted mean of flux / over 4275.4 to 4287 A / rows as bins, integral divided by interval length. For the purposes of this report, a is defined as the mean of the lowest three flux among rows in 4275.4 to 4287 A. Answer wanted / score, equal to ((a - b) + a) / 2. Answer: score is -2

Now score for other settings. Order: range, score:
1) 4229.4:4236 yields -2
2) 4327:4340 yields -2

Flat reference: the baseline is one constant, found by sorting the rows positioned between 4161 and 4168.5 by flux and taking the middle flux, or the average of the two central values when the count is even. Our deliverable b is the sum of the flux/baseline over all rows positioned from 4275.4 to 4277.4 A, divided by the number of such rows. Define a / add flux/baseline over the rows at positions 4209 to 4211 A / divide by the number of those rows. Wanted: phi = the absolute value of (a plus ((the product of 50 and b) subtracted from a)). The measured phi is 358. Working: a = 5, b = 7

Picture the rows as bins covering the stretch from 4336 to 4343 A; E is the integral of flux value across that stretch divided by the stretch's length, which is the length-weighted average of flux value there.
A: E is 7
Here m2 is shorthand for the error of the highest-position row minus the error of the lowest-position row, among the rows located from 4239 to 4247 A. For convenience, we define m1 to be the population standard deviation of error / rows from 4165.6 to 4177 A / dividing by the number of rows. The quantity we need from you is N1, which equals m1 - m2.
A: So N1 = 0.02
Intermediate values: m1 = 0.012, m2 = -0.01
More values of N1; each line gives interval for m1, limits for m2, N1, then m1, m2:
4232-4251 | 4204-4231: 0.11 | 0.006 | -0.10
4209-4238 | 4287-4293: 0.01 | 0.024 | 0.01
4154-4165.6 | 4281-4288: -0.04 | 0.015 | 0.06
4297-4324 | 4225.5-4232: 0.07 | 0.027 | -0.04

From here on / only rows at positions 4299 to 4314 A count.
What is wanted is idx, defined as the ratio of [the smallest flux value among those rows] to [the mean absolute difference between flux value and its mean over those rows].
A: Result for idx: 0.7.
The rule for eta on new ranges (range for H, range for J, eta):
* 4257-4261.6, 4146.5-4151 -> 1.8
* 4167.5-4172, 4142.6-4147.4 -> -0.2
